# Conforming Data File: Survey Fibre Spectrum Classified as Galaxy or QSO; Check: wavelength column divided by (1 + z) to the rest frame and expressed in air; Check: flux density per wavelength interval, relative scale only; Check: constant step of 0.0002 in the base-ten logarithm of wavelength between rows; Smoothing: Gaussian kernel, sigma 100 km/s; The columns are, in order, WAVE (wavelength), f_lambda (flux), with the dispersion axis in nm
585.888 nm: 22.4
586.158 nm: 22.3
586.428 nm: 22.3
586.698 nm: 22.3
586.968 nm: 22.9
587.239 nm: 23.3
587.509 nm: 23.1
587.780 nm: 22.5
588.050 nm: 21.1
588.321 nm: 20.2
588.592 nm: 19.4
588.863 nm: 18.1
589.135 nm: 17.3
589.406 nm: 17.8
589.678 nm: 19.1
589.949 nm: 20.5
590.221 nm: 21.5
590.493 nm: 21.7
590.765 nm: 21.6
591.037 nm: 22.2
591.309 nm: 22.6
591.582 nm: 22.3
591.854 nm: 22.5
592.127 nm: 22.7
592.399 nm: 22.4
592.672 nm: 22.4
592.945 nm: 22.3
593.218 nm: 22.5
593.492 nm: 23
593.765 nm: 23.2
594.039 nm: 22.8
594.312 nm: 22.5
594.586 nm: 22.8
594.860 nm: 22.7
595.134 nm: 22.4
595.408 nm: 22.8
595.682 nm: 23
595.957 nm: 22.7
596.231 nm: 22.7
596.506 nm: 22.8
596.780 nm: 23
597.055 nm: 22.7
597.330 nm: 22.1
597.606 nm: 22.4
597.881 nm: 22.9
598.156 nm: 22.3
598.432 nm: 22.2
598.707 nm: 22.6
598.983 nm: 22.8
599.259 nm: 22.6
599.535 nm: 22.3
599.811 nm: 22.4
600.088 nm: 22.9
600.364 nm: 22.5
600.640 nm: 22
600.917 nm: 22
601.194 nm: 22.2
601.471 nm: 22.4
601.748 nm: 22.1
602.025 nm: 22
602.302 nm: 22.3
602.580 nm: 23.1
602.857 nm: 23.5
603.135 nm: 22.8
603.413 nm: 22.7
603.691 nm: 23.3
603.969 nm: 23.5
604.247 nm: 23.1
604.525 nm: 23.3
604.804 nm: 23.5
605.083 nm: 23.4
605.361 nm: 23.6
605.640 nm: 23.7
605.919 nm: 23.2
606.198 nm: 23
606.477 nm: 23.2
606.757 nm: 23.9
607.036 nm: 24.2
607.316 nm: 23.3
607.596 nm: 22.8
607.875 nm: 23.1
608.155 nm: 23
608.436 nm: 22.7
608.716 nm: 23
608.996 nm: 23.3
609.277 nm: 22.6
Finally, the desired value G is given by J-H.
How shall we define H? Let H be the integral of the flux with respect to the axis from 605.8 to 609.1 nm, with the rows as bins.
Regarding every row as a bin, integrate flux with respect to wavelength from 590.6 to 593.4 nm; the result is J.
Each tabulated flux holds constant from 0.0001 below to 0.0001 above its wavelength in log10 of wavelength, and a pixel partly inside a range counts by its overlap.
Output -14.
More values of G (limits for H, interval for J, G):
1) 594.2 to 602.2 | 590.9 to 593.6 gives -119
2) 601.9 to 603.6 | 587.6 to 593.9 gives 95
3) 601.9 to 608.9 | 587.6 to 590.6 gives -102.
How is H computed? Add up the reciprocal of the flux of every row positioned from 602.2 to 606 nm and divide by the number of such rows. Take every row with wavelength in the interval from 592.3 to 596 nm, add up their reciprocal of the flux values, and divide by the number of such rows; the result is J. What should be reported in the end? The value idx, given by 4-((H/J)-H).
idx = 3.07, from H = 0.0431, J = 0.0441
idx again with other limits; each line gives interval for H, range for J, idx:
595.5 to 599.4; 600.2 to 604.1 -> 3.05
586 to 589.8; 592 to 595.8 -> 2.95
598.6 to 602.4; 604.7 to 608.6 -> 3.00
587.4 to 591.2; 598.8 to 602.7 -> 2.94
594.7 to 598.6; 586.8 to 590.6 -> 3.14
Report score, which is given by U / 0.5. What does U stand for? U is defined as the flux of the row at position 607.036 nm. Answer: 48.4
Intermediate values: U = 24.2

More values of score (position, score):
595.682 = 46.0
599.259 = 45.2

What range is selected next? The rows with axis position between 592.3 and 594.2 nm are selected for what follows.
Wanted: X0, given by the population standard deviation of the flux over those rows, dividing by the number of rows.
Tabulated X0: 0.3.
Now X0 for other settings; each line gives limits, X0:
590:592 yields 0.4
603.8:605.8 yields 0.2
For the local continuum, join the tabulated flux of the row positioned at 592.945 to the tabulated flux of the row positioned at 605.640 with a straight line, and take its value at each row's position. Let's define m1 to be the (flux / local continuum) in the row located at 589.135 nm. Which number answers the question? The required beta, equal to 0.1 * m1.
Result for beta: 0.079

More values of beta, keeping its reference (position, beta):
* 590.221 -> 0.098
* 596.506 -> 0.100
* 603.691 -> 0.099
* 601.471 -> 0.096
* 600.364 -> 0.097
